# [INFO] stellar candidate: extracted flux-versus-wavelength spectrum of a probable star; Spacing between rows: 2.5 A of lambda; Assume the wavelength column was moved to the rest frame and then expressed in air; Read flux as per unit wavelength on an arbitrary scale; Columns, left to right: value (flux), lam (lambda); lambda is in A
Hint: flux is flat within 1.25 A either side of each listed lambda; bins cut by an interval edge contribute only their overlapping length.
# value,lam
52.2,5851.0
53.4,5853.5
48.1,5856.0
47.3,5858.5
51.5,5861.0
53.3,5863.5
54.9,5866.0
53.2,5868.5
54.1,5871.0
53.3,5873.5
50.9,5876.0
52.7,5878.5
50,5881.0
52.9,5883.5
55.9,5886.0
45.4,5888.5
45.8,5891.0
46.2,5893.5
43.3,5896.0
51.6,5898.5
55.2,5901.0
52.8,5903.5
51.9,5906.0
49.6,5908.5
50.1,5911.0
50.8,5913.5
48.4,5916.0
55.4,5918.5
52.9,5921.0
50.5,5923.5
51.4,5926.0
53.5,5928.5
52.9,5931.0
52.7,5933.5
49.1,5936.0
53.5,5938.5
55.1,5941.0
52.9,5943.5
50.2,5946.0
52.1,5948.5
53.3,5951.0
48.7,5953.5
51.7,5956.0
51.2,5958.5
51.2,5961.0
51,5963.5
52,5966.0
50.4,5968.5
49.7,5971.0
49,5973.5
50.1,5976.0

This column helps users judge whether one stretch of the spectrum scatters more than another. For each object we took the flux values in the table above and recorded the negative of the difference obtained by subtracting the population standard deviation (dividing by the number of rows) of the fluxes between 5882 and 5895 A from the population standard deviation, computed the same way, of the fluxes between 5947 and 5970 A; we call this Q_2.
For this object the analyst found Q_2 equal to 3.1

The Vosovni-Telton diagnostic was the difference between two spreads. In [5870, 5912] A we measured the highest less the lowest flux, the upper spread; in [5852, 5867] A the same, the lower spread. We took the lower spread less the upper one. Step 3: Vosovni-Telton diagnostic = -5.0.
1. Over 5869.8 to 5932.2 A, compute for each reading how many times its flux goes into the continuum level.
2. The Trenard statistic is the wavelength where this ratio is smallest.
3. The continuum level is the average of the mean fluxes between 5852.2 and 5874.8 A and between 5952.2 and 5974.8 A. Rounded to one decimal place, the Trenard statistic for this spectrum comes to 5886.0 A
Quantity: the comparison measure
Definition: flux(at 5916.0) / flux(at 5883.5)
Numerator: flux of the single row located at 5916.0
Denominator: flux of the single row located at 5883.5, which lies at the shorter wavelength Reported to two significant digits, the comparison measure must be 0.91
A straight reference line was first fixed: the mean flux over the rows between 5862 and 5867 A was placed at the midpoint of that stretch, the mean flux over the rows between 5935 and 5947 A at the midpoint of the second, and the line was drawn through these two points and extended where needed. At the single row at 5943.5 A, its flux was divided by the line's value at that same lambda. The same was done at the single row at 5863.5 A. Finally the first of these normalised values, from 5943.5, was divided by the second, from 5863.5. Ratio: 1.03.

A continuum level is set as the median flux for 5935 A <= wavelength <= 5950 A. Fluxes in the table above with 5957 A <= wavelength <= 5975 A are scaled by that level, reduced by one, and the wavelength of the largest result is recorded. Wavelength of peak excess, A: 5966.0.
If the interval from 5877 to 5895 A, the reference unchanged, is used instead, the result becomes 5886.0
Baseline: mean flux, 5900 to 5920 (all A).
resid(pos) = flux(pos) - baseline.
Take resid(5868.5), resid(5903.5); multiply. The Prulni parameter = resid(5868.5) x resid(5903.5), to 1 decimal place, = 1.5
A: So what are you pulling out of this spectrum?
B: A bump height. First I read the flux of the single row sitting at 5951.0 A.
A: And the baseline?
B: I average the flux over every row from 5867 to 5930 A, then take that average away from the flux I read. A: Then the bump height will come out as 2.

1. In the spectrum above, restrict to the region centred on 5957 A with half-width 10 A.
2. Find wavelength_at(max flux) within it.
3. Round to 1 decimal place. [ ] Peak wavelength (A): 5951.0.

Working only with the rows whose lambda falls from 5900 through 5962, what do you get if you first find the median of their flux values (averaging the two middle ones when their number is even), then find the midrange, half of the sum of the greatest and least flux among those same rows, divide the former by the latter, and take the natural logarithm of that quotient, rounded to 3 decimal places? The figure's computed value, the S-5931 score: 0.000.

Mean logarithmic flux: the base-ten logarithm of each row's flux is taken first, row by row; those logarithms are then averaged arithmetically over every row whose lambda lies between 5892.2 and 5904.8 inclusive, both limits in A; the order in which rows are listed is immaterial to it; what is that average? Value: 1.70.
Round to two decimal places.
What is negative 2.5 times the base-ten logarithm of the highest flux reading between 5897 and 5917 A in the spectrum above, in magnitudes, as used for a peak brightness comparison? -4.35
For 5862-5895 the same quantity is -4.37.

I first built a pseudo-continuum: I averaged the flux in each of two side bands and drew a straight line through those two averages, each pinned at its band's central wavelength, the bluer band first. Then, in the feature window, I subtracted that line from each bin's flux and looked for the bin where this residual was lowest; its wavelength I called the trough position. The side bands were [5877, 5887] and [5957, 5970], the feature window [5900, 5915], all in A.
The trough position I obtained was 5908.5 A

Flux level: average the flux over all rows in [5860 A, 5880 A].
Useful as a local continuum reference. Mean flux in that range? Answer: 53.0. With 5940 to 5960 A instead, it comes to 51.9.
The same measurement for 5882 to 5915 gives 50.1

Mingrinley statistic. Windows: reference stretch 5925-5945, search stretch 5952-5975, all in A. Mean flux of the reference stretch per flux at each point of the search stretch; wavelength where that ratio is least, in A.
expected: 5966.0 A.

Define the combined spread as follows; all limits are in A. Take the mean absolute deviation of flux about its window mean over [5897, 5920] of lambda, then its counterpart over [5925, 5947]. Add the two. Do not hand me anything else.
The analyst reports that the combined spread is 3.3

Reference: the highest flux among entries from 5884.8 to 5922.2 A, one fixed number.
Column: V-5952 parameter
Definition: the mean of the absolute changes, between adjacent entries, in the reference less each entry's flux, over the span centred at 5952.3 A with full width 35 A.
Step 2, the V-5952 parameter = 1.9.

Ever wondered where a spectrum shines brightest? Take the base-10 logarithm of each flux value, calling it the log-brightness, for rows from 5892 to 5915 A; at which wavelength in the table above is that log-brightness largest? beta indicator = 5901.0 A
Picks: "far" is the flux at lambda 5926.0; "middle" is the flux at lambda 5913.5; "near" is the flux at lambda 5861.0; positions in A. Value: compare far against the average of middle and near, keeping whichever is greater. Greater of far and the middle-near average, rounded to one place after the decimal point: 51.4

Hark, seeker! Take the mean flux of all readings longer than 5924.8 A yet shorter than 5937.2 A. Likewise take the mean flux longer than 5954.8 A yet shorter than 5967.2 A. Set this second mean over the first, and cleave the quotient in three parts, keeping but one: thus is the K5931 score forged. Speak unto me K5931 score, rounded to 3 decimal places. 0.330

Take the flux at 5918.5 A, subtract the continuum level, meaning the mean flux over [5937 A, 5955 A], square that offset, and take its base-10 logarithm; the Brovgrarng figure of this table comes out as 1.0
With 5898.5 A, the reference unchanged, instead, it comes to -0.4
